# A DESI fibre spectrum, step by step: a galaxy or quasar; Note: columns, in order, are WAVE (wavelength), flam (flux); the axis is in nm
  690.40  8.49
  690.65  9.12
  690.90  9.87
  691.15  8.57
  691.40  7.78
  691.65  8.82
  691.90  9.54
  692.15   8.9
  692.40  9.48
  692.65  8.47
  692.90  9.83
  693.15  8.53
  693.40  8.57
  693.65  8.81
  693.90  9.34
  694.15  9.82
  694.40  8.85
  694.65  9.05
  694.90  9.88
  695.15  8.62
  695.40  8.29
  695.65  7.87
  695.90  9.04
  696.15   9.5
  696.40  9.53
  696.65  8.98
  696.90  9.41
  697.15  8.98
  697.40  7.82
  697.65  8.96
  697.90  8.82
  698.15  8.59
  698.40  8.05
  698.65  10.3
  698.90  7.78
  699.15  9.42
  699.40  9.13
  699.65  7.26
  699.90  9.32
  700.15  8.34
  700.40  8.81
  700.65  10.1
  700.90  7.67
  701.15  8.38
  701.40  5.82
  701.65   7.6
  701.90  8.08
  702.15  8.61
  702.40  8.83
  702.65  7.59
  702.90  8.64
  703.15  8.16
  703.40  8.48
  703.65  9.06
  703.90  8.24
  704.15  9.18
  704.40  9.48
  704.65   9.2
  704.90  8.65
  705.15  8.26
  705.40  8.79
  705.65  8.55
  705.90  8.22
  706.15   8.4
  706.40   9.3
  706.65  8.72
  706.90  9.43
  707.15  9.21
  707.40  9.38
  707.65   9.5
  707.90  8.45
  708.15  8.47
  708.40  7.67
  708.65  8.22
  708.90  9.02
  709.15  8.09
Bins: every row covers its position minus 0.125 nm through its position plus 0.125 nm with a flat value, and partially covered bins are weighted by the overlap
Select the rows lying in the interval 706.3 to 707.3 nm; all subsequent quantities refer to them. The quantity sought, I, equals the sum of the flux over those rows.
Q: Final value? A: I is 36.7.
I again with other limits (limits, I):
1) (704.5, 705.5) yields 34.9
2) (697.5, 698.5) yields 34.4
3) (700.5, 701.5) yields 32.0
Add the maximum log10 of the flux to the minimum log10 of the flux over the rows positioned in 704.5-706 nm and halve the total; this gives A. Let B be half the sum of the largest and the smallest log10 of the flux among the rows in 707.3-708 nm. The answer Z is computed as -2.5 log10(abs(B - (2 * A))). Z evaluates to 0.08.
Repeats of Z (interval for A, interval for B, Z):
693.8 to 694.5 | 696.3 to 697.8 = 0.00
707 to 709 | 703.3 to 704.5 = 0.10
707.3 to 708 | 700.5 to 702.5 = -0.02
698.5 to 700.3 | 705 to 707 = 0.08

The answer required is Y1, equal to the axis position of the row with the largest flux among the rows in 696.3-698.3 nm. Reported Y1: 696.40 nm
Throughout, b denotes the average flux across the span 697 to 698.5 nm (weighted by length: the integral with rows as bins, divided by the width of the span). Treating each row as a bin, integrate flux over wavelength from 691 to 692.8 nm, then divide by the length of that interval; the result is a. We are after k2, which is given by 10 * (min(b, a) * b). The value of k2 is 733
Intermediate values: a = 8.82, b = 8.6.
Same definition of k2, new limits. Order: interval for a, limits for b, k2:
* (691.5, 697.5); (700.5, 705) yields 711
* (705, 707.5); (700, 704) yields 686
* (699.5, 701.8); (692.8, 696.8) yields 736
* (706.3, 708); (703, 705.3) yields 765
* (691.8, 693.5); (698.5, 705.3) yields 728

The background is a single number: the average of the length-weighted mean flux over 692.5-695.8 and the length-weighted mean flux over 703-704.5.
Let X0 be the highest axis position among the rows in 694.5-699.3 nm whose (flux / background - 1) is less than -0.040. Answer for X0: 698.90 nm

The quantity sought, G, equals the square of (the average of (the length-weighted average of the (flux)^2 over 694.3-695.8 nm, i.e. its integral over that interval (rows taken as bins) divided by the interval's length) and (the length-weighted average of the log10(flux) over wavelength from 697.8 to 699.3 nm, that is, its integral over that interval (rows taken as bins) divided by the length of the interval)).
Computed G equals 1526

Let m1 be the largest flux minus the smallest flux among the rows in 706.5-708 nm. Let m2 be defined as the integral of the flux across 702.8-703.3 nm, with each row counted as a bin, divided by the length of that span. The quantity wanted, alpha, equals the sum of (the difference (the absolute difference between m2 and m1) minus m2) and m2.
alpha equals 7.3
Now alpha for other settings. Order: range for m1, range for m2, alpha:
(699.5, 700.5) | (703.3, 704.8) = 6.9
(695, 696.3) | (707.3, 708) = 7.5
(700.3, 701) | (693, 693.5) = 6.2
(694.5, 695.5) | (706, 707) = 7.3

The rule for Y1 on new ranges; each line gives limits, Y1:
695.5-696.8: 696.40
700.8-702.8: 702.40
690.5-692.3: 690.90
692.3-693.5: 692.90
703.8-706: 704.40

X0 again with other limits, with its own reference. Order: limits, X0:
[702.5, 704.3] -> 703.90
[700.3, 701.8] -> 701.65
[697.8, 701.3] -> 701.15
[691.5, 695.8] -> 695.65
